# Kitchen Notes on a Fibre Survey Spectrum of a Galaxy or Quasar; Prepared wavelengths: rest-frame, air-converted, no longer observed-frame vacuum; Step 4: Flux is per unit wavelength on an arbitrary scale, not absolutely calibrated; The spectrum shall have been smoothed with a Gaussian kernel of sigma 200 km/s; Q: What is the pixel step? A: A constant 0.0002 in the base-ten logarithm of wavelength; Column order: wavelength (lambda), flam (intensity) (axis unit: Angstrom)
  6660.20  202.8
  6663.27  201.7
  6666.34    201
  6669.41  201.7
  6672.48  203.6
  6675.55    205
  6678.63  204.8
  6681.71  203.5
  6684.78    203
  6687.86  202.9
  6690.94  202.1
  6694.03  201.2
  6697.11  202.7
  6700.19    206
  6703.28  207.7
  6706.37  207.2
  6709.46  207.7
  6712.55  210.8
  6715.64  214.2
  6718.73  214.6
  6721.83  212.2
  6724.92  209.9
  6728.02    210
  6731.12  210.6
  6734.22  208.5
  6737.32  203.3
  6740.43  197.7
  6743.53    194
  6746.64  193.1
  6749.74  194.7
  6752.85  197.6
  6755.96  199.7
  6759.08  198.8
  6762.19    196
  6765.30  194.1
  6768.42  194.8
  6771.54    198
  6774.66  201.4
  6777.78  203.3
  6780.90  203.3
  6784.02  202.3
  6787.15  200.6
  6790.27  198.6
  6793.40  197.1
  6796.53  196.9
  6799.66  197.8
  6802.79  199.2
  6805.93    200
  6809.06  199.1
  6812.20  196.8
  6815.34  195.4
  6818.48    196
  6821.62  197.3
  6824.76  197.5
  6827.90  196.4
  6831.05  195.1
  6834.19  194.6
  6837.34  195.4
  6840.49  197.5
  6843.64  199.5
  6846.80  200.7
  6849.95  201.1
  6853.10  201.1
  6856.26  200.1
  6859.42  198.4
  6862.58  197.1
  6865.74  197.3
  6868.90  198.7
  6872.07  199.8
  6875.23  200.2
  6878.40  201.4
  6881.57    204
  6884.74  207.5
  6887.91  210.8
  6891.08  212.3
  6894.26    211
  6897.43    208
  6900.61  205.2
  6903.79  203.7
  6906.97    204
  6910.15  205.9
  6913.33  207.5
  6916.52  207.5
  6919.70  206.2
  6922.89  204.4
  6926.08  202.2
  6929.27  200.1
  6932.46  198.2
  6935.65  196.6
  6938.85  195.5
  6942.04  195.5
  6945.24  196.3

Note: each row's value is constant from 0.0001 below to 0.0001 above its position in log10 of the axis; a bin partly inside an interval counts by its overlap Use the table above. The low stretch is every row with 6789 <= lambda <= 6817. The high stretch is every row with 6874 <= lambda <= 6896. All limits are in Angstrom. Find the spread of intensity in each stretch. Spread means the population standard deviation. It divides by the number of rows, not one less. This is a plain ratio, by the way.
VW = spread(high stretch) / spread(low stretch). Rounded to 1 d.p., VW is 3.3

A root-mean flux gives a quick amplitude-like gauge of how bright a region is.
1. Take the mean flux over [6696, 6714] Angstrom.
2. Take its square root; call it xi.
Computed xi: 14.39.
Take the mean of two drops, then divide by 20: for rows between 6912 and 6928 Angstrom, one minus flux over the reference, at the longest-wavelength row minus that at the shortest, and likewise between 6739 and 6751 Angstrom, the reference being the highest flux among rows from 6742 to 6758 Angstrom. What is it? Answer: 0.0010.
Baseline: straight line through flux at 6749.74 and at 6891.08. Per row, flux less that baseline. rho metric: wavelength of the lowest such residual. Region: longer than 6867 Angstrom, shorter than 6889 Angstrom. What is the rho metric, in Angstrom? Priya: 6868.90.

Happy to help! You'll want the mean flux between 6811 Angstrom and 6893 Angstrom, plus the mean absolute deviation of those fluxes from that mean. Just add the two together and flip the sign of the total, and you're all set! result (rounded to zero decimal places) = -203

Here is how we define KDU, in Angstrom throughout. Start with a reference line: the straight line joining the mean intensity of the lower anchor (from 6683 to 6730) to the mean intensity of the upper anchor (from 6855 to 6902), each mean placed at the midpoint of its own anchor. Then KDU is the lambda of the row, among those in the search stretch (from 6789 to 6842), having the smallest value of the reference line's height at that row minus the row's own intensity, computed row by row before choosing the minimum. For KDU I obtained 6805.93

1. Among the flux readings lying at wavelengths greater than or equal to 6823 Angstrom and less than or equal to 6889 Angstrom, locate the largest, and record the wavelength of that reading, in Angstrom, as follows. 6887.91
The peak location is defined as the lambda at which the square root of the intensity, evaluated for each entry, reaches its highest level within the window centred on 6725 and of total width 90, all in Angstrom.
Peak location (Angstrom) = 6718.73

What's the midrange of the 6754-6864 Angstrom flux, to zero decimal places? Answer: 199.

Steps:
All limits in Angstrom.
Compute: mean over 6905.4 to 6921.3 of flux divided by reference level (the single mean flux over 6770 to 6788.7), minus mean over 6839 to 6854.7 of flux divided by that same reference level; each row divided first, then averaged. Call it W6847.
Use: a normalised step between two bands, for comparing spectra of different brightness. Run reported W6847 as 0.03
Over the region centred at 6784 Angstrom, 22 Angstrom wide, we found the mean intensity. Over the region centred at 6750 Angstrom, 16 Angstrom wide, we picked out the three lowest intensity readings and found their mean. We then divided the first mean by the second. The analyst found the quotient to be 1.04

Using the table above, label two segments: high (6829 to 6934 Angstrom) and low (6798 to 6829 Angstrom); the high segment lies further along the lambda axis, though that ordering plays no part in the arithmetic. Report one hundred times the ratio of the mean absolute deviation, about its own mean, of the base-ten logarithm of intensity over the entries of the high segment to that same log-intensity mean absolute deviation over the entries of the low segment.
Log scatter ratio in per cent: 328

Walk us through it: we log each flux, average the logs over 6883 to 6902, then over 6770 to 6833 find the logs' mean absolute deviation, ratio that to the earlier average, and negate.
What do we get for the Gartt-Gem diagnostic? -0.0019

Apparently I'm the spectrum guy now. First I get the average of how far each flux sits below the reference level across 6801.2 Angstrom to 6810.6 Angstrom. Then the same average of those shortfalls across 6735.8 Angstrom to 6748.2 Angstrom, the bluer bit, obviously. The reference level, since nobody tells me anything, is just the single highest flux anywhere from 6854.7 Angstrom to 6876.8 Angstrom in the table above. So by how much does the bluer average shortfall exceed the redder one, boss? 2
